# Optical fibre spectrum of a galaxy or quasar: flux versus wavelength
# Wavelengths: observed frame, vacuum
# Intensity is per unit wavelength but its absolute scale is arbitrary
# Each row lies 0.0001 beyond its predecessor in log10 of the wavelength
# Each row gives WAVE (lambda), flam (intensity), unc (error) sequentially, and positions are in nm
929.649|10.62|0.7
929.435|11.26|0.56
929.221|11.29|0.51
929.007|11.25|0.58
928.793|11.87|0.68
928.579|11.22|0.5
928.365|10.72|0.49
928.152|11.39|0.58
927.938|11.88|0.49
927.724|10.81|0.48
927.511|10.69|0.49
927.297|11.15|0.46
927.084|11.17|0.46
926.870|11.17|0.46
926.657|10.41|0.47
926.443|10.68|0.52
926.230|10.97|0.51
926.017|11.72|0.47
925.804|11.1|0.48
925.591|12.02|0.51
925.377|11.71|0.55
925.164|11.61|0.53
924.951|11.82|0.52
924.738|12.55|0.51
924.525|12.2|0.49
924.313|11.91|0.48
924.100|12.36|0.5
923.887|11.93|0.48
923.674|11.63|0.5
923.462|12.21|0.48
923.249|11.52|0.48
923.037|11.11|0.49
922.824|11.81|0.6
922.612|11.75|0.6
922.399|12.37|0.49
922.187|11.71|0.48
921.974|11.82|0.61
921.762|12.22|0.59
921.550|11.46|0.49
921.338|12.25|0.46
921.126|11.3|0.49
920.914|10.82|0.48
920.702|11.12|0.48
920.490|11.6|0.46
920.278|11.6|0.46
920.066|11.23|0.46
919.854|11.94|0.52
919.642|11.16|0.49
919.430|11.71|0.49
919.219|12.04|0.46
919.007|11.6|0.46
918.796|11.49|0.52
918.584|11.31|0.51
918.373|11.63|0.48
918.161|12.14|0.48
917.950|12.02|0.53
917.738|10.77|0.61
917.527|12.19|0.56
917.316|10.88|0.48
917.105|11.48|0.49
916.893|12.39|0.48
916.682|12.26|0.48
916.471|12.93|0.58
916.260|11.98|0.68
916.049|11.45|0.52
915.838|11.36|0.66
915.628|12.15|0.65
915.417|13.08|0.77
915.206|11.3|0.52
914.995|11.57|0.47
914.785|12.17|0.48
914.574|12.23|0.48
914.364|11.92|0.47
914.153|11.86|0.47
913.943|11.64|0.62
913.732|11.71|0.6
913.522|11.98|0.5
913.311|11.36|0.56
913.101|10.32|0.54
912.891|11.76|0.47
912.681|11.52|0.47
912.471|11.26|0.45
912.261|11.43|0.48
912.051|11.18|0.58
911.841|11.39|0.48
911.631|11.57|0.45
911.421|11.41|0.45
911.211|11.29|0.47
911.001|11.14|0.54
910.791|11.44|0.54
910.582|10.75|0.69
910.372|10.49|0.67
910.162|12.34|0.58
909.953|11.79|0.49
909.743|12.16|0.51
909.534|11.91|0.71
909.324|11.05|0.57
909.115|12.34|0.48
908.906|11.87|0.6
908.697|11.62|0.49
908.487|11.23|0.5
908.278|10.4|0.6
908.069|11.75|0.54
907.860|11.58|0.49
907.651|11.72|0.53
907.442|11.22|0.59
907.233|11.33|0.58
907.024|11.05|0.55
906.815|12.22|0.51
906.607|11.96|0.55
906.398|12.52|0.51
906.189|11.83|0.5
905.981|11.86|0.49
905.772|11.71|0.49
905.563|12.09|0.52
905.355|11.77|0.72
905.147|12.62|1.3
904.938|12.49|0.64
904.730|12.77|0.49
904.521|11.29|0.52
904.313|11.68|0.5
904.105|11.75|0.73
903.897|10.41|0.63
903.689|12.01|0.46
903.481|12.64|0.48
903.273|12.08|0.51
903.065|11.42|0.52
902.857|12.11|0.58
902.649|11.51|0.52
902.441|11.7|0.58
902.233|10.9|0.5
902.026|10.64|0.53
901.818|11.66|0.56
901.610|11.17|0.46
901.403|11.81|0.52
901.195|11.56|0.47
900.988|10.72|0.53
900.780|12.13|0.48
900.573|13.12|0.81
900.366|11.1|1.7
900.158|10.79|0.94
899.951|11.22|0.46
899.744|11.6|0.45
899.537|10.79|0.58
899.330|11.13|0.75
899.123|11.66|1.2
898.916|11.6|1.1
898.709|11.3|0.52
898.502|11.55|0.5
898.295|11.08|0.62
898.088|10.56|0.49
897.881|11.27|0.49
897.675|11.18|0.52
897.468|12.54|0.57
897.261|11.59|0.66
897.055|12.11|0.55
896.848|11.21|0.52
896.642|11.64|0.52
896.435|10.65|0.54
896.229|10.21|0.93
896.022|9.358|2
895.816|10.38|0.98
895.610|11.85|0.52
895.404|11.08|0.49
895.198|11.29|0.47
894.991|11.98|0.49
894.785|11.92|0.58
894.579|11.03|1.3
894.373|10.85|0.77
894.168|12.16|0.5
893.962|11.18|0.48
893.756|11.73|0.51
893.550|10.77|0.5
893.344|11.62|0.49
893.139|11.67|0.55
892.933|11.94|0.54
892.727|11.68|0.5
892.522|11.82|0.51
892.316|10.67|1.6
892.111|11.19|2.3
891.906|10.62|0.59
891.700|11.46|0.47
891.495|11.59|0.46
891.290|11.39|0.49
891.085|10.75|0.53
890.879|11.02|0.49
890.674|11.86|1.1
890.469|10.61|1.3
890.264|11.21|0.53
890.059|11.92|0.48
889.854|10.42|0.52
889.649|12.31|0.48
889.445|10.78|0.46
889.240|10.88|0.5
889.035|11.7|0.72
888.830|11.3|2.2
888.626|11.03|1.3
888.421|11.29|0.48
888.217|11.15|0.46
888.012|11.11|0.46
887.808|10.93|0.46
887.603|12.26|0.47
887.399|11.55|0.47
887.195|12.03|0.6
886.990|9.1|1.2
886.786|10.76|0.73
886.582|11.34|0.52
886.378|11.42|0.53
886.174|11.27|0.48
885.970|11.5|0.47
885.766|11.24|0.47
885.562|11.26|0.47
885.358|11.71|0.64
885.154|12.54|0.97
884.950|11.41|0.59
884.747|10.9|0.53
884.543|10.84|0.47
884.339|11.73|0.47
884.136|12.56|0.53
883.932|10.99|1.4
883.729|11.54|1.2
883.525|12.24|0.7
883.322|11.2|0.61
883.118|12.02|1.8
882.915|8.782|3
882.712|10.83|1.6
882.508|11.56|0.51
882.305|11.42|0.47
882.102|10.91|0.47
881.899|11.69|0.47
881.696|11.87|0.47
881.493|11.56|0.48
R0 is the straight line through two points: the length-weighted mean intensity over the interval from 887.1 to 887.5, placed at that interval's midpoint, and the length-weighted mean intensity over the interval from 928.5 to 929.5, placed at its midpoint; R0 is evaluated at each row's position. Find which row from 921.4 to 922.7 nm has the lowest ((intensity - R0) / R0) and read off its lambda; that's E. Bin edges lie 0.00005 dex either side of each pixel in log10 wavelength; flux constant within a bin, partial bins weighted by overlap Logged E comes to 921.550 nm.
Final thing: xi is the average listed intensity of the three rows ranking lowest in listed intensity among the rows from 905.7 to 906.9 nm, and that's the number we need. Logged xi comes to 11.8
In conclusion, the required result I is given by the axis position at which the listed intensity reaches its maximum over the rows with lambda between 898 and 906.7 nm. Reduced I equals 900.573 nm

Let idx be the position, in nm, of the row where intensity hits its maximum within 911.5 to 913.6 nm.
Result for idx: 913.522 nm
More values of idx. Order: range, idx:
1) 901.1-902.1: 901.403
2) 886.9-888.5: 887.603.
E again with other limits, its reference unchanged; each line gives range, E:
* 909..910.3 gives 909.324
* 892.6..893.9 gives 893.550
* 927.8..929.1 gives 928.365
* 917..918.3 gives 917.738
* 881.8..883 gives 882.915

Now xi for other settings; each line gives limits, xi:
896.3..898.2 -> 10.8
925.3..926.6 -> 10.9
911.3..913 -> 11.3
